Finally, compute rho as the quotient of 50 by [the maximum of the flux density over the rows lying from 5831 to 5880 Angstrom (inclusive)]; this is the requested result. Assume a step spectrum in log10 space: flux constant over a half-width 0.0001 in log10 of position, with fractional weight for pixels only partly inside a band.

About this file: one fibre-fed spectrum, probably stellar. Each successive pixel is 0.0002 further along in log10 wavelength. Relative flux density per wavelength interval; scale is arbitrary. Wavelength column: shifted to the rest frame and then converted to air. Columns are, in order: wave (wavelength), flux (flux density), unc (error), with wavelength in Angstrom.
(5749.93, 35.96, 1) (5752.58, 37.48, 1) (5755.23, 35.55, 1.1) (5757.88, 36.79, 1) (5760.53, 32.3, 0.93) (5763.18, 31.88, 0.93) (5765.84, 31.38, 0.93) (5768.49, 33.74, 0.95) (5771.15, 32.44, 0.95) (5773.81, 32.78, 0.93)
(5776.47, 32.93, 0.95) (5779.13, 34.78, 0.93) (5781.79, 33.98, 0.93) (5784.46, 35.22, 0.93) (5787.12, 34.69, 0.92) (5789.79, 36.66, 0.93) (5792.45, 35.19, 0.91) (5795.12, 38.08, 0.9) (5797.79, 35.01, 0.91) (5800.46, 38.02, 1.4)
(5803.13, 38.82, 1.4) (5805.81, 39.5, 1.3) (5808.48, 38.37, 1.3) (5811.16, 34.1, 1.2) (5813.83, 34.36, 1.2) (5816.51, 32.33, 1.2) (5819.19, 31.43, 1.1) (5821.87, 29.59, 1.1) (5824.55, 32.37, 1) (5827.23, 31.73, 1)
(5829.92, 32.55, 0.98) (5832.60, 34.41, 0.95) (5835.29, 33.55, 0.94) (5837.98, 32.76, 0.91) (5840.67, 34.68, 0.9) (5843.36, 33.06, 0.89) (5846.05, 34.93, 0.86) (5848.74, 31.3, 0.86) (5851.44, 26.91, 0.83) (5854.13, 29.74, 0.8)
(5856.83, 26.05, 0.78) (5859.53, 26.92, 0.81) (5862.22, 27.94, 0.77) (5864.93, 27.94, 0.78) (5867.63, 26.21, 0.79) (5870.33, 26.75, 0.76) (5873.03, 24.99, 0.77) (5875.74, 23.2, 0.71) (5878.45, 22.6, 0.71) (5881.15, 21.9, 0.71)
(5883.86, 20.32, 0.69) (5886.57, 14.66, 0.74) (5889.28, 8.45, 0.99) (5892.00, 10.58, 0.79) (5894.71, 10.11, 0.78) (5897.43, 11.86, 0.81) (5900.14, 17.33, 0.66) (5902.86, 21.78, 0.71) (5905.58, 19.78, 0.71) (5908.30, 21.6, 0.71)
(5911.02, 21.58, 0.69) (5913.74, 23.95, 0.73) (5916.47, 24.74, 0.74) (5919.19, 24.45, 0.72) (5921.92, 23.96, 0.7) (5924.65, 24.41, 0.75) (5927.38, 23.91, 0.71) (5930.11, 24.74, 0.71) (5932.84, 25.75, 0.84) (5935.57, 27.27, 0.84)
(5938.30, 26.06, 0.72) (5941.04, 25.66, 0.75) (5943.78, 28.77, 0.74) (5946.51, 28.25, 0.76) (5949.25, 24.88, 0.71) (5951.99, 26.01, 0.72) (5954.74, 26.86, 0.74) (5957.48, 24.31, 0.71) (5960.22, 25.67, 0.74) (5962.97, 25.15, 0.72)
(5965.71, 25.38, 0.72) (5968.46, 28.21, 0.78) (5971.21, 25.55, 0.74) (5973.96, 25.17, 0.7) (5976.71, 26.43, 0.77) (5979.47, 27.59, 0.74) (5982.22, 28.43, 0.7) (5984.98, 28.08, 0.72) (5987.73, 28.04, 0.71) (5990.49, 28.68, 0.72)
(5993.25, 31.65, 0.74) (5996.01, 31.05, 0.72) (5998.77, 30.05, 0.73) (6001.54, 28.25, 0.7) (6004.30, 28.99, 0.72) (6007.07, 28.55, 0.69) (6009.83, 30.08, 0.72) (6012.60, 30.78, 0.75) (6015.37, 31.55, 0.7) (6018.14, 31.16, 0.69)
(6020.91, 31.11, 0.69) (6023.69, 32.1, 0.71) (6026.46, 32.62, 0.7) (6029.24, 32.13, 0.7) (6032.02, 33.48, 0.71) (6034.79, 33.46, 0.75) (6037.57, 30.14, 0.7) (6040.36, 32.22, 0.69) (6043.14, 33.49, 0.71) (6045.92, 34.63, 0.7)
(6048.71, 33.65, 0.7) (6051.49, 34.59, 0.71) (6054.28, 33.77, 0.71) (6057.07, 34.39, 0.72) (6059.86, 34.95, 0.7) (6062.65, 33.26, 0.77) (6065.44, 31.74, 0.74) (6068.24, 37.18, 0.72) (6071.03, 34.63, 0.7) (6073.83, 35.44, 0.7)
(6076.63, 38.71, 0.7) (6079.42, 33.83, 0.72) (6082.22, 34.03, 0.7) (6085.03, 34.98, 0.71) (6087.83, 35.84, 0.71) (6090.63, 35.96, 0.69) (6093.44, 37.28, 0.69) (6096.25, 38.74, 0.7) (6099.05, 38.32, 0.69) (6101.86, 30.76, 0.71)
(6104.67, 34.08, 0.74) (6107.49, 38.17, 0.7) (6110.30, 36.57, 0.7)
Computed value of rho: 1.4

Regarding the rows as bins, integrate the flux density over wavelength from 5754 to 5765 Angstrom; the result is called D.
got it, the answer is 374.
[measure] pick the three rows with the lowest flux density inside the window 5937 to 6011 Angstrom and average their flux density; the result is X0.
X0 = 24.8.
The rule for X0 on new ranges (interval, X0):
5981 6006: 28.1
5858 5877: 24.8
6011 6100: 30.7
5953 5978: 24.9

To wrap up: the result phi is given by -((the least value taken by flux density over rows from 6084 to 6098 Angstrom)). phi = -35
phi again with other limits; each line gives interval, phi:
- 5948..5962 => -24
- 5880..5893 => -8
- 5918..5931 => -24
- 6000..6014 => -28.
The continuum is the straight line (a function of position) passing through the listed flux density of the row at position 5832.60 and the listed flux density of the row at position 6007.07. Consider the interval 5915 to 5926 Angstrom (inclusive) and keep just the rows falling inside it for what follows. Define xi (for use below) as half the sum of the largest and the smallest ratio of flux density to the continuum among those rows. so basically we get 0.77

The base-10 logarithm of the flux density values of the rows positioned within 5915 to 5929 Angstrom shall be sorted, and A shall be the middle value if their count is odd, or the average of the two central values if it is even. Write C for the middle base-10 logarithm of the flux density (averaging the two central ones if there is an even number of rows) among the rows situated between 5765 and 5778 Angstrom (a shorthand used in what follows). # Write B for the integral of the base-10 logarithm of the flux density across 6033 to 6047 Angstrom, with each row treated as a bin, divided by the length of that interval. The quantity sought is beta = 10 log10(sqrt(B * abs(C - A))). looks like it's -3.6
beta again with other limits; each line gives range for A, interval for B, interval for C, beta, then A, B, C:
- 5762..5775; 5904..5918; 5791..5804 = -5.2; 1.51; 1.35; 1.58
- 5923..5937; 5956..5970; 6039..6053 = -3.6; 1.39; 1.41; 1.53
